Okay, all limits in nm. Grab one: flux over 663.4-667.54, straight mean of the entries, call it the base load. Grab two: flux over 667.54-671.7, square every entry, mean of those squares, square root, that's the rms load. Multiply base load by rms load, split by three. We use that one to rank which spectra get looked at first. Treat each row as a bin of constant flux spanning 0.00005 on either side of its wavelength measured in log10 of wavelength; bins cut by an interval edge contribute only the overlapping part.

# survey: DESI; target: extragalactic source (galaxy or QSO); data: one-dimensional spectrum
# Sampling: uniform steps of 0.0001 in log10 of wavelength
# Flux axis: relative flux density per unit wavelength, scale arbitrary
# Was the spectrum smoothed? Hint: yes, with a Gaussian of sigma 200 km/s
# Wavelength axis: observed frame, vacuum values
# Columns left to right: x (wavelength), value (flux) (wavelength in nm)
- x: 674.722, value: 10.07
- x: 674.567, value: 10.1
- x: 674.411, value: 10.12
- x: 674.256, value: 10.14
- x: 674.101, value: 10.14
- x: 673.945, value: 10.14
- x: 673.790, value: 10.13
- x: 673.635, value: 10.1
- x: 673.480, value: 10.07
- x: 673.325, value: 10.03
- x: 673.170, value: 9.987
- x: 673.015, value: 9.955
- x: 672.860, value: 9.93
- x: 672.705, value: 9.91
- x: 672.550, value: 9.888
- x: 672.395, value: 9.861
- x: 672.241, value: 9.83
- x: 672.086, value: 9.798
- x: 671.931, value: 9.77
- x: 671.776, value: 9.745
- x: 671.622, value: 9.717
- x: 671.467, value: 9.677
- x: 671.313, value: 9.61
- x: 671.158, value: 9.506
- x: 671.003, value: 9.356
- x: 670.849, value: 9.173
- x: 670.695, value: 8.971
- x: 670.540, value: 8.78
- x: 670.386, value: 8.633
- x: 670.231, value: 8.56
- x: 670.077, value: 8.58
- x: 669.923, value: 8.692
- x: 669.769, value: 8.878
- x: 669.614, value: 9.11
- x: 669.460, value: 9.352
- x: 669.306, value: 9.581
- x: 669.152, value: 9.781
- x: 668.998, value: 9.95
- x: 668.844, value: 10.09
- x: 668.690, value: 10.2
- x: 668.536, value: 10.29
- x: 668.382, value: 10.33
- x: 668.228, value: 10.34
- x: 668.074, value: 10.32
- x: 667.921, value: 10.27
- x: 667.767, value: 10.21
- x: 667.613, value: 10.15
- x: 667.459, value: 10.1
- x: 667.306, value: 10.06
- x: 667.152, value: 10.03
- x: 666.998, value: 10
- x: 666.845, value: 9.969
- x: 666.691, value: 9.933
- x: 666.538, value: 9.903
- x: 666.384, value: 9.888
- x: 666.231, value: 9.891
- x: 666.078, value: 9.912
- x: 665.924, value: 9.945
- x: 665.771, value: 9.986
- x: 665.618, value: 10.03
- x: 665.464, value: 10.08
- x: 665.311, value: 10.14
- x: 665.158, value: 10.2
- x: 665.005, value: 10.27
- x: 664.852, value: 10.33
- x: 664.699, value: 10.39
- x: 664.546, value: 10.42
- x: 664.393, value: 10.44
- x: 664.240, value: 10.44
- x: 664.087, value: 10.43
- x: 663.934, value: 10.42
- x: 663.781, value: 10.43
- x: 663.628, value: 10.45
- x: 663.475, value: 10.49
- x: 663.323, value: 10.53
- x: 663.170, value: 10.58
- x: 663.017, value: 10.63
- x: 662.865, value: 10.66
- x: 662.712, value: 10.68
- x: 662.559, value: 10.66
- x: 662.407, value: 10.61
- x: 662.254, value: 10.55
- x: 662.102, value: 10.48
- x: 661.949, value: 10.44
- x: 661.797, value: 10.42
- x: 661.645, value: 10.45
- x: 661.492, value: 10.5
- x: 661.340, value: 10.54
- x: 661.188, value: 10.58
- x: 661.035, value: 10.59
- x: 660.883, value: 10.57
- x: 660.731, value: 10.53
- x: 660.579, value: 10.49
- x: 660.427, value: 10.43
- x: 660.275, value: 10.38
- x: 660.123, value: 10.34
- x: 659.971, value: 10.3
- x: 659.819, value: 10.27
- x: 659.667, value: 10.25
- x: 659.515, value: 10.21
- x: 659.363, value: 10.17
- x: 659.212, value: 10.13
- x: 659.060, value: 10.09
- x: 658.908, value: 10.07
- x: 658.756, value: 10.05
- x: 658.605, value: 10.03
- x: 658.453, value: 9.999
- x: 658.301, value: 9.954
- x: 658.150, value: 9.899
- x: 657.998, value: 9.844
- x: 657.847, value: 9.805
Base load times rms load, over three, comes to 32.5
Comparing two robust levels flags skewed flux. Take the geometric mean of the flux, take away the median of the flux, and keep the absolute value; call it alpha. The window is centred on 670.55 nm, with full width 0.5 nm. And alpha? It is 0.014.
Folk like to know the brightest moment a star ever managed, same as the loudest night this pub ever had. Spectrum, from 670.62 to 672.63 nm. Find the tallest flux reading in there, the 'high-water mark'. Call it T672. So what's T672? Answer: 9.888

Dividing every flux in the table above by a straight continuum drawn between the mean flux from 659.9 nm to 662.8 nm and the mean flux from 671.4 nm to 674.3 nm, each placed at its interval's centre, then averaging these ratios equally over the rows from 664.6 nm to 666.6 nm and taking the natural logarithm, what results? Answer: -0.021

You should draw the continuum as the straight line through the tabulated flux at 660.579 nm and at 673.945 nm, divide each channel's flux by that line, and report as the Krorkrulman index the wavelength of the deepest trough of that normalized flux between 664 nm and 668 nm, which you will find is 666.231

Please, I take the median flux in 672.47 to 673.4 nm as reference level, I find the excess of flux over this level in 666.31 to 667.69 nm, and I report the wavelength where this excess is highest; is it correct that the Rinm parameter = 667.613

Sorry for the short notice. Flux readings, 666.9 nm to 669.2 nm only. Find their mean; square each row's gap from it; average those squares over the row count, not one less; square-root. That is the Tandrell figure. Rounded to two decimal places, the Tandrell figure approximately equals 0.16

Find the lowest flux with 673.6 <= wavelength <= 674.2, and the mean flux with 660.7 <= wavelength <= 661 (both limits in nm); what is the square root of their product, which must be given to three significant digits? 10.3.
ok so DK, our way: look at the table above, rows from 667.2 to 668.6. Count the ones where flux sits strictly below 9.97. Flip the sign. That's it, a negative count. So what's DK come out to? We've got 0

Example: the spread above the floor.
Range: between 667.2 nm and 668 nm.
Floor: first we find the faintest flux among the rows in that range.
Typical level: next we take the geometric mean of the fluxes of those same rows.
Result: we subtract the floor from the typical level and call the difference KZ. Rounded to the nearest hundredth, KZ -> 0.10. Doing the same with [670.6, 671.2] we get 0.28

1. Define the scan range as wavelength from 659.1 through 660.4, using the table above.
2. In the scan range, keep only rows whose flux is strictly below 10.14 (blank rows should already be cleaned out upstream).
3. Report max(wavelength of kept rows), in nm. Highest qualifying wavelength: 659.212 nm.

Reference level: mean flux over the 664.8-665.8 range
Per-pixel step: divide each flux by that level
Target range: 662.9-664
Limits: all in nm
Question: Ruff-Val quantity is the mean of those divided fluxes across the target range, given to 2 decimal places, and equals 1.04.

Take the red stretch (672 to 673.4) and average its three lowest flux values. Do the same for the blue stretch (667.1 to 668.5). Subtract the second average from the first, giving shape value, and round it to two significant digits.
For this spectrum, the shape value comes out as -0.23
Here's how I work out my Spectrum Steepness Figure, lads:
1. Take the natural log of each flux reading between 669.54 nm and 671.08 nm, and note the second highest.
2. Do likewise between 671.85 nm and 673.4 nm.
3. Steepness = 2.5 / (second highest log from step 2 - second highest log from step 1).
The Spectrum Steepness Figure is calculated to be 29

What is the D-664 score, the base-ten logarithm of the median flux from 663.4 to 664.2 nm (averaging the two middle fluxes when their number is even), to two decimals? 1.02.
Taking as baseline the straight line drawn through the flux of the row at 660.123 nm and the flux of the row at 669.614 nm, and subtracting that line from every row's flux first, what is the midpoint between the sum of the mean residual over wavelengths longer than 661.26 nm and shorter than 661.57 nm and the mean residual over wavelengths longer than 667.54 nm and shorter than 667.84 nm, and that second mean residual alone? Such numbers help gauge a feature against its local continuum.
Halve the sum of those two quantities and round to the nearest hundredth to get 0.99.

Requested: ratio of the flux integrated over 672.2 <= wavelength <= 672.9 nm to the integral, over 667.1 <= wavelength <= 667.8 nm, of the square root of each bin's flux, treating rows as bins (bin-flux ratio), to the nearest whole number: 3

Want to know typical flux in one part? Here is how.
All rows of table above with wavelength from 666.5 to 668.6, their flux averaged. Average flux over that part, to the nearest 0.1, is 10.1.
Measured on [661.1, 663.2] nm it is 10.6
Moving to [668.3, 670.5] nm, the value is 9.4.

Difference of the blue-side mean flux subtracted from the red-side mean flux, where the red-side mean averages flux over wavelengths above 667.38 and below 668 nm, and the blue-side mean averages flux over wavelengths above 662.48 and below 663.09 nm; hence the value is -0.5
